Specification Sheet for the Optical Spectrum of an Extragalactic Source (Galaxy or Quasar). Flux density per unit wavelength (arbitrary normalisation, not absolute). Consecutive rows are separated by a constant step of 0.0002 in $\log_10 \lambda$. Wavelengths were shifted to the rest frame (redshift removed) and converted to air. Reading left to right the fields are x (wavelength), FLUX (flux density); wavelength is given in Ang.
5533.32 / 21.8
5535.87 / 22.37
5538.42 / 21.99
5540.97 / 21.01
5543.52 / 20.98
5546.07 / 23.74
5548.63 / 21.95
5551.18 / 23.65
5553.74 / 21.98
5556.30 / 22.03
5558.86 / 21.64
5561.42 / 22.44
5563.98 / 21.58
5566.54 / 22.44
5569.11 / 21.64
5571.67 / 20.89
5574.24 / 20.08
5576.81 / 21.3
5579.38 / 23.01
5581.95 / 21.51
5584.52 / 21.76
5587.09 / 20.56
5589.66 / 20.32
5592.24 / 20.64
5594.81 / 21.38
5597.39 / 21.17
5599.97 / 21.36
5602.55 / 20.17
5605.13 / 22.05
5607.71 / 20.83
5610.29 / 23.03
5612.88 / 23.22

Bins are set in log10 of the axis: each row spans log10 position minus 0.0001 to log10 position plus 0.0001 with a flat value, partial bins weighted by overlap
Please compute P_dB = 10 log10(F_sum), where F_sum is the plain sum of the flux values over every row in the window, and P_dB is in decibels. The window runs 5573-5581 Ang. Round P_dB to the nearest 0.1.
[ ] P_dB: 18.1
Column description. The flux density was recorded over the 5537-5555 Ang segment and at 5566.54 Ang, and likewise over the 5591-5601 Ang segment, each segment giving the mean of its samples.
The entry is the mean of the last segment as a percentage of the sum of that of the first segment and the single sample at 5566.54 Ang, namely 47.4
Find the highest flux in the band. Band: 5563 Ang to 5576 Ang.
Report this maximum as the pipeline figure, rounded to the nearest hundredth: 22.44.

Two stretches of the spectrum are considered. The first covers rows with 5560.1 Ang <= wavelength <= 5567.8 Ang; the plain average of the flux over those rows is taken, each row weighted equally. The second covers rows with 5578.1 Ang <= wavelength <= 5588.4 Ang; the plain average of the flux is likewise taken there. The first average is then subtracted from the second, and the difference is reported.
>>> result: -0.44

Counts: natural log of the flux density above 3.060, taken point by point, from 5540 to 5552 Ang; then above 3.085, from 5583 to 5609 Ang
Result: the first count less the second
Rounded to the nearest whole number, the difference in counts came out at 2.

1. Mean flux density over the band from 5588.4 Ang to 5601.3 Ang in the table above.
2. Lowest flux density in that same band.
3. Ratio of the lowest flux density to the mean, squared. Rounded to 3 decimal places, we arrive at 0.939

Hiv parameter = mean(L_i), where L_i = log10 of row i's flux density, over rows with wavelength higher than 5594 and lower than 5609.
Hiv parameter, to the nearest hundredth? 1.33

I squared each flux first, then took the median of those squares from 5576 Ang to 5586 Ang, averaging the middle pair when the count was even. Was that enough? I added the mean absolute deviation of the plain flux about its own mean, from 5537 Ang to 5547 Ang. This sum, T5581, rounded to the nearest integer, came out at 469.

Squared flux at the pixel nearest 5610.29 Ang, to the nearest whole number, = 530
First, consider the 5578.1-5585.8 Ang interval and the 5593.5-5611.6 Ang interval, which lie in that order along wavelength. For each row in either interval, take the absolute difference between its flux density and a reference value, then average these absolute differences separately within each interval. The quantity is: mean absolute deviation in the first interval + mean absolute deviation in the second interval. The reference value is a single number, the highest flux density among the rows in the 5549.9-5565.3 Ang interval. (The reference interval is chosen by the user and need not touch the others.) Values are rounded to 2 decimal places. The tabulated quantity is 3.78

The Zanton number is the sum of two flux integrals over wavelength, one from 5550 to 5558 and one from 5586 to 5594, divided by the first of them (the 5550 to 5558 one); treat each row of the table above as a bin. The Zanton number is 1.92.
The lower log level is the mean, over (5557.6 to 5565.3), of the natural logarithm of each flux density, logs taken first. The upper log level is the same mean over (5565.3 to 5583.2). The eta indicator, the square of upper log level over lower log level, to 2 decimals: 0.99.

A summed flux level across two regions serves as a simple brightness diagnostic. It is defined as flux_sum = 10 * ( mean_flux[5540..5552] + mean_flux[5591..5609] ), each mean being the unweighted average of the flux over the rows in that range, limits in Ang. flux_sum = 434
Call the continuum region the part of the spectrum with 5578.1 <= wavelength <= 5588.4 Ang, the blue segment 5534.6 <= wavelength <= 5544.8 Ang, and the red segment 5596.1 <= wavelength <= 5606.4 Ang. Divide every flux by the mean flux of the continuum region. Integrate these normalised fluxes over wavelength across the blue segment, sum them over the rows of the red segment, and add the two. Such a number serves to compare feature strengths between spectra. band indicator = 14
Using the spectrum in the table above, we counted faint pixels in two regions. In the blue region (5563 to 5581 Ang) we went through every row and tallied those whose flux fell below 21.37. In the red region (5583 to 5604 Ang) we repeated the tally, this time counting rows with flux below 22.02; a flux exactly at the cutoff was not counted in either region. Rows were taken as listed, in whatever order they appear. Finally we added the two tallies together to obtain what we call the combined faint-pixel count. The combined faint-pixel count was 11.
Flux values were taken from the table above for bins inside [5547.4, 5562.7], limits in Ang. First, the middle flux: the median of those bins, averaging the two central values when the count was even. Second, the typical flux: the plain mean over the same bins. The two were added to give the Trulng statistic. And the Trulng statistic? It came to 44.3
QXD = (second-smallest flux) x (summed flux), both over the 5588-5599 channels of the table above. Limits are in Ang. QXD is 1724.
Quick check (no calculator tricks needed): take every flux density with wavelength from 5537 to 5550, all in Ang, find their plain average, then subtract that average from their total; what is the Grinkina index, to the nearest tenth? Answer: 87.7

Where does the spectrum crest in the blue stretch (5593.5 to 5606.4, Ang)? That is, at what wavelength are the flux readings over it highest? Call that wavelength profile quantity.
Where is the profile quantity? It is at 5605.13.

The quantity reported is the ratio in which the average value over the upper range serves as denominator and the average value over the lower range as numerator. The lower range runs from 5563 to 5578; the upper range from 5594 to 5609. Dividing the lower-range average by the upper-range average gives 1.01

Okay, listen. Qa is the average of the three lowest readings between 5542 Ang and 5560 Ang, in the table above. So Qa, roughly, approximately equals 21.5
